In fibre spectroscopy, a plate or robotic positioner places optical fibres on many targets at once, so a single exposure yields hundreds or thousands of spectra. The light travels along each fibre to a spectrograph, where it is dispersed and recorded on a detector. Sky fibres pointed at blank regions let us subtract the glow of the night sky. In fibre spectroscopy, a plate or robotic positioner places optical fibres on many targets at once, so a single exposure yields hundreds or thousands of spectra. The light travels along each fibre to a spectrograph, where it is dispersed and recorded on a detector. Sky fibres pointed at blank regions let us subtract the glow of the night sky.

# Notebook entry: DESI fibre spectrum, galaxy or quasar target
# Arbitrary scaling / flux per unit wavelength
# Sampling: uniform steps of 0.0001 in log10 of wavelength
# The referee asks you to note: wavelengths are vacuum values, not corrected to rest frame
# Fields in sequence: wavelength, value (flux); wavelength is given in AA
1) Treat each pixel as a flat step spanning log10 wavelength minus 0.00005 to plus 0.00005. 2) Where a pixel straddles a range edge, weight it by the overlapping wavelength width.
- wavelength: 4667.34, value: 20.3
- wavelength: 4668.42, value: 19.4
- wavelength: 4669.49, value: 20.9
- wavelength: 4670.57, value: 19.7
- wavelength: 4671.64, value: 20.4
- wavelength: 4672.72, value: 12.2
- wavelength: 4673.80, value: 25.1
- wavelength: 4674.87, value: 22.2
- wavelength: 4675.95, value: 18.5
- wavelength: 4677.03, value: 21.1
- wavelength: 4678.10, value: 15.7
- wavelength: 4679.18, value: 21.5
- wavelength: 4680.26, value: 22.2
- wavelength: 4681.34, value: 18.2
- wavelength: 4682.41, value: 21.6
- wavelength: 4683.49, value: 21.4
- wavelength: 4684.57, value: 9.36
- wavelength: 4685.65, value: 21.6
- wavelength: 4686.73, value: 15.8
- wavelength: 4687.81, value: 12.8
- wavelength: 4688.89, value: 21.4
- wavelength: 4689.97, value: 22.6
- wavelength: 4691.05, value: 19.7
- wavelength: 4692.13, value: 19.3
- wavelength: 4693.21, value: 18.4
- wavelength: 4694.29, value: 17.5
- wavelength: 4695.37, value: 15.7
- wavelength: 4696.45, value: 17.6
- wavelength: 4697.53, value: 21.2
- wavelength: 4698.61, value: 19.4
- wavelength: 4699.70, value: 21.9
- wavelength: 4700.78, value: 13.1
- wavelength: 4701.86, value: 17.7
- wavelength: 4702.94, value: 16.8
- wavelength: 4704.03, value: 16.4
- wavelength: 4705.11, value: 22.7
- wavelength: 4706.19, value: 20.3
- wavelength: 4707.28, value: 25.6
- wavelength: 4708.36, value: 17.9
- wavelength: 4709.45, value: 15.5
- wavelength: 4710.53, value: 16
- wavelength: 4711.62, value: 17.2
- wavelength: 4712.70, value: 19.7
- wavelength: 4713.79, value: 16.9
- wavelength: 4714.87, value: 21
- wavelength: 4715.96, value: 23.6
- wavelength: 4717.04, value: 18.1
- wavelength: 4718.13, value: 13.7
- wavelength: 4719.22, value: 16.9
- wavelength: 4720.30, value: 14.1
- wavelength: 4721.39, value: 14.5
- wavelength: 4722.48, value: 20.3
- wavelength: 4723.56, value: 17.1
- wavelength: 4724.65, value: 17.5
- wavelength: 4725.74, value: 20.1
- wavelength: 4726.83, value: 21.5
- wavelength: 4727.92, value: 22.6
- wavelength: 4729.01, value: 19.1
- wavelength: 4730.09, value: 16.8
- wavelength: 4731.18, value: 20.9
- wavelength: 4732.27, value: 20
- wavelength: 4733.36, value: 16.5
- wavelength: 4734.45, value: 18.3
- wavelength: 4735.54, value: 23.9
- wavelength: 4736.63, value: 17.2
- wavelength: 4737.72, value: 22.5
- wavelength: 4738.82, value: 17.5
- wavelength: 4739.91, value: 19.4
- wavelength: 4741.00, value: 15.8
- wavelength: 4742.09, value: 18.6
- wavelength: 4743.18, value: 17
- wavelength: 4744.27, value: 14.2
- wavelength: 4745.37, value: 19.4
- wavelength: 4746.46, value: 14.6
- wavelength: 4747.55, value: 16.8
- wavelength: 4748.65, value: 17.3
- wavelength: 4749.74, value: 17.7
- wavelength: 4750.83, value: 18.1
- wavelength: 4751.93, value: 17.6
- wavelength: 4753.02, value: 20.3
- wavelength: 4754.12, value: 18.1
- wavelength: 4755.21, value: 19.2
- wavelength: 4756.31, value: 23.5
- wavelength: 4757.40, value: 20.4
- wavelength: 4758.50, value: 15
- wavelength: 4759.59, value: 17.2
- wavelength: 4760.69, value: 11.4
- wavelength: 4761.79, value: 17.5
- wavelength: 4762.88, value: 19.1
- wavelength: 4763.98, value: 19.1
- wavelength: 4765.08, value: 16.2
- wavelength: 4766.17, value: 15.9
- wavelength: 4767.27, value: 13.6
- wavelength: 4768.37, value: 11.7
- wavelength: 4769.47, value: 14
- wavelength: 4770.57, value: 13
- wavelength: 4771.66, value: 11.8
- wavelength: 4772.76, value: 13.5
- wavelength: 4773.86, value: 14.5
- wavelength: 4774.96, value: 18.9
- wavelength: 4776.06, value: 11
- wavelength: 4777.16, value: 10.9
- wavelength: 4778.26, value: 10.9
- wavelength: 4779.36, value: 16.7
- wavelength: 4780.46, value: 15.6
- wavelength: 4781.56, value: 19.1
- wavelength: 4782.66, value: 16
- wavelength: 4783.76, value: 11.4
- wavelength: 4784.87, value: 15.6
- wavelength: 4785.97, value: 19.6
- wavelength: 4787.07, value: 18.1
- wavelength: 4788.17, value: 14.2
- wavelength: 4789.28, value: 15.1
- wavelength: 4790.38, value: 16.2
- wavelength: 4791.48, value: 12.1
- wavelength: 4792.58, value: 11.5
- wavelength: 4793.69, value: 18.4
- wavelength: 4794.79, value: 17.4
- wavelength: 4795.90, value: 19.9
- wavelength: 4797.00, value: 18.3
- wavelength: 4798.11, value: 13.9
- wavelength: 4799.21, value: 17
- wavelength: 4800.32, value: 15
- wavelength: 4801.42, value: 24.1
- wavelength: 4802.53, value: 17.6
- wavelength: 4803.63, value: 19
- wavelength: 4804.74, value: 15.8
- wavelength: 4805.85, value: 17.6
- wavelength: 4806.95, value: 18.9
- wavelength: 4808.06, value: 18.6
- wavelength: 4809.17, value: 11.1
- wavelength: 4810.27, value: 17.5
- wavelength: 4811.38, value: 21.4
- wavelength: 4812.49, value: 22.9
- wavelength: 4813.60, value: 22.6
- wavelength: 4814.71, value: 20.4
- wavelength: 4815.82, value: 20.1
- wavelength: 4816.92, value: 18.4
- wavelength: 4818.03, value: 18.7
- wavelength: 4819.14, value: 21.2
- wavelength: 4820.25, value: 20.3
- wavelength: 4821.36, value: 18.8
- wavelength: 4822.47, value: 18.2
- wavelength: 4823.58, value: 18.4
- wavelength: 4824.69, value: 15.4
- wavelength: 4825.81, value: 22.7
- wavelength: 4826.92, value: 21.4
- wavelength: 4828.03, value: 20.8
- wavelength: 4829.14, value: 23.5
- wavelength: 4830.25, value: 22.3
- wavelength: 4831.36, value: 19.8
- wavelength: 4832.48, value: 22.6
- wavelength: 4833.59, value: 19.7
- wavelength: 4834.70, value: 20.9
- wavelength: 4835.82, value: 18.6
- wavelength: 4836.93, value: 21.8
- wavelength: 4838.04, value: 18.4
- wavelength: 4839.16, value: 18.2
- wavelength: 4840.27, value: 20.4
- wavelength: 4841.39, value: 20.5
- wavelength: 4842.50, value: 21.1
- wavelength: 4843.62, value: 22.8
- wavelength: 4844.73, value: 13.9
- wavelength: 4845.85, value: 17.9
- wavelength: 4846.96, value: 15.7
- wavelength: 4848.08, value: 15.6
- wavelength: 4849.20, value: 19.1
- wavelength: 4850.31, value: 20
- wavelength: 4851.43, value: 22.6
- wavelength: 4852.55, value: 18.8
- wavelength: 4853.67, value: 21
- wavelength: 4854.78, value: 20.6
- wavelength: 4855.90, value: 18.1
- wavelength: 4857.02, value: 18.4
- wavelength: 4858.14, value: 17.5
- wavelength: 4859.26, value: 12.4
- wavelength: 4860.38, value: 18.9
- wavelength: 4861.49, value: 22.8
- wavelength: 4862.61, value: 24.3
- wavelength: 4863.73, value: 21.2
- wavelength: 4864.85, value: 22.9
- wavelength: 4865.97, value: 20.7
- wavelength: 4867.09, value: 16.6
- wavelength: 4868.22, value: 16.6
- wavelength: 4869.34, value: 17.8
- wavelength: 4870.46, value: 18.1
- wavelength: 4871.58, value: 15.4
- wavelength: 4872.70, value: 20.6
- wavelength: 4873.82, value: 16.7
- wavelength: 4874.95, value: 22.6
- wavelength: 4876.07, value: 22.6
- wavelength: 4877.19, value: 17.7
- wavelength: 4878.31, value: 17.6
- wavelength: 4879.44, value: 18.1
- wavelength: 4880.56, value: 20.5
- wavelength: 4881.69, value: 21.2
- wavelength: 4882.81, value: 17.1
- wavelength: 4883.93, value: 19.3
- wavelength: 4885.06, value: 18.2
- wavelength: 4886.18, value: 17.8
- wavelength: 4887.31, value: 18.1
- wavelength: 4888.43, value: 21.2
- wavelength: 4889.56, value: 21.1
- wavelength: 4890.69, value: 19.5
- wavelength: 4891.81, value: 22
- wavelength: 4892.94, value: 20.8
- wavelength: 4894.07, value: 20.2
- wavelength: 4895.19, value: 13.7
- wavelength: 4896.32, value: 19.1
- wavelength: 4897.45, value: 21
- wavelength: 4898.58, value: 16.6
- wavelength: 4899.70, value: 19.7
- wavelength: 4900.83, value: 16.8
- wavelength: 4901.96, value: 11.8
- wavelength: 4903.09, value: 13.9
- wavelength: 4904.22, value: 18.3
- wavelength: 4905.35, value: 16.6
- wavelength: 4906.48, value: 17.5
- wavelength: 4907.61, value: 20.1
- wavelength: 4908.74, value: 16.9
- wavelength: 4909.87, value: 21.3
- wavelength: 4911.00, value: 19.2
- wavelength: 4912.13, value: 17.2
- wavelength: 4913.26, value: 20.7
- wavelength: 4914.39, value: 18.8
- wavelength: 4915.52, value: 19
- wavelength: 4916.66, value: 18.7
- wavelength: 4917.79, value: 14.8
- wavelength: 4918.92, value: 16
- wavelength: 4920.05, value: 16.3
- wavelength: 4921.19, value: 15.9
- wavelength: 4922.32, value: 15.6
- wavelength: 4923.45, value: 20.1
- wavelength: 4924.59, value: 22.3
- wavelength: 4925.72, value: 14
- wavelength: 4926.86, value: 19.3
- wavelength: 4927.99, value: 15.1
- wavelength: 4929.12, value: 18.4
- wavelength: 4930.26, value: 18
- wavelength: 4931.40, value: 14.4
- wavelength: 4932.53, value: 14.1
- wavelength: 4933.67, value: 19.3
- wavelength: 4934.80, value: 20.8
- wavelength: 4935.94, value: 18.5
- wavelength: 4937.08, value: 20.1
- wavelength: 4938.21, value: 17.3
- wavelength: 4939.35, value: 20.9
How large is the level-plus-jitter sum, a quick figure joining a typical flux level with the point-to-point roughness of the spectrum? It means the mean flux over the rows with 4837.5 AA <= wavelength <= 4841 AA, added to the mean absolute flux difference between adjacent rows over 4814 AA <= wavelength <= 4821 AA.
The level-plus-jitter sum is 20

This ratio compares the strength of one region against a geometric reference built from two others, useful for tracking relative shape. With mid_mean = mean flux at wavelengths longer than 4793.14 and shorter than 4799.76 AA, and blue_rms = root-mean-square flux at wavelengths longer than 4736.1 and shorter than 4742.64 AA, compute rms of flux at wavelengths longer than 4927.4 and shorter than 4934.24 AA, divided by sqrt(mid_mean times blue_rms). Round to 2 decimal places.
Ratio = 0.92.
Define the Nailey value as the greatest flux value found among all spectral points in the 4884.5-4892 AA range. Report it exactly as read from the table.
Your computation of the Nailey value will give 22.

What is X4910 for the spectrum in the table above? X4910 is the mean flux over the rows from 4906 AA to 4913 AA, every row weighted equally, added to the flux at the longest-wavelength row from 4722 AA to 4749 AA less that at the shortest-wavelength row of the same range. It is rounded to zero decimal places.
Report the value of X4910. 16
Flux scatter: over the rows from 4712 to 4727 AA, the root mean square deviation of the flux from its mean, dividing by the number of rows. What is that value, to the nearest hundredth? 2.85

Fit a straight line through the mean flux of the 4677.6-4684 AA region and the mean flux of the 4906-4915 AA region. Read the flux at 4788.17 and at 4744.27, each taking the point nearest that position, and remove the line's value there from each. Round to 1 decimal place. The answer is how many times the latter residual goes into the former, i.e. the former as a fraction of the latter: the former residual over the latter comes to 1.0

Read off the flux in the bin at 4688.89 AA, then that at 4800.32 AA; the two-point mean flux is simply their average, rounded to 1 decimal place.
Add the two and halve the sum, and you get 18.2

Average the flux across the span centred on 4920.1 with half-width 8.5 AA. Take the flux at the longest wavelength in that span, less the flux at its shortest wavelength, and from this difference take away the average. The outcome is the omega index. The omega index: -19.7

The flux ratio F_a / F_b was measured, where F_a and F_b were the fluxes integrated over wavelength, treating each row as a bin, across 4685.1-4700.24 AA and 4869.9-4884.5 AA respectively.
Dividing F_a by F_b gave 1.0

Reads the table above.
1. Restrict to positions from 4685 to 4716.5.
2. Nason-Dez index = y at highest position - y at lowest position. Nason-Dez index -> 2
